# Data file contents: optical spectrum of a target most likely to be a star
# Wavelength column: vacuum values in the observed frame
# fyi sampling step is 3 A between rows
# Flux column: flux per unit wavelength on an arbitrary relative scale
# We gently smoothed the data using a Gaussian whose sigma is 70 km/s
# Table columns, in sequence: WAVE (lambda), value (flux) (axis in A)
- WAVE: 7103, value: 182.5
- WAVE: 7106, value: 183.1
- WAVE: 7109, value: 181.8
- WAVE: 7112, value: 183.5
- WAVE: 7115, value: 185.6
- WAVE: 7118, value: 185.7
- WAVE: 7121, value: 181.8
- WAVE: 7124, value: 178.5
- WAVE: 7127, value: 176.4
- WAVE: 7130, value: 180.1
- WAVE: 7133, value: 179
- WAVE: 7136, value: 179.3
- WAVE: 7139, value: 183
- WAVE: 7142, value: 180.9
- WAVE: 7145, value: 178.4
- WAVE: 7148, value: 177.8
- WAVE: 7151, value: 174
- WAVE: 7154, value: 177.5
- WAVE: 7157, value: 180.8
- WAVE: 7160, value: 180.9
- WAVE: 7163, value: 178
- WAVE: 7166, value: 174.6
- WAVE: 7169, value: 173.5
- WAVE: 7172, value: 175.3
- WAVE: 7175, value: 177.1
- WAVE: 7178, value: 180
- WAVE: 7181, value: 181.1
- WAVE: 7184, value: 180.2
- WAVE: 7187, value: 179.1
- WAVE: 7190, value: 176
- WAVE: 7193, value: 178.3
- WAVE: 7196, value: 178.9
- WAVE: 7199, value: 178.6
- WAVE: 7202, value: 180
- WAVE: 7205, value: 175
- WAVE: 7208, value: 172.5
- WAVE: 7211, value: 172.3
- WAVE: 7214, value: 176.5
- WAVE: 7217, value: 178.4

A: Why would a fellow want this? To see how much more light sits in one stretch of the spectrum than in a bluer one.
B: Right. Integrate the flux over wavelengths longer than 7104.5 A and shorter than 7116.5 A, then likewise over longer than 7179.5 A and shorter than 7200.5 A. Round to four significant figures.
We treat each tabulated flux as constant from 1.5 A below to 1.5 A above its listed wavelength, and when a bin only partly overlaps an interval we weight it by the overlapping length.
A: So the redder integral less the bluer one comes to 1555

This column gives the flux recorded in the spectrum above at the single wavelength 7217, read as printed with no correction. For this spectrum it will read 178.4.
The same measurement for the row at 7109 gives 181.8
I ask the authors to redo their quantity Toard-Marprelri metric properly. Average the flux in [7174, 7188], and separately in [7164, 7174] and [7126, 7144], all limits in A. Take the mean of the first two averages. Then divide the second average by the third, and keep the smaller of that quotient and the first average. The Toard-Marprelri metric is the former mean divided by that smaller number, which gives 182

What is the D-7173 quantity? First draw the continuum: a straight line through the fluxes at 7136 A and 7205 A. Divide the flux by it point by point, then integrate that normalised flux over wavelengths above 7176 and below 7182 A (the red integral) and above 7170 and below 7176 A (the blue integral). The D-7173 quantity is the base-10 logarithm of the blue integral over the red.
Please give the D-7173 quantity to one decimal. 0.0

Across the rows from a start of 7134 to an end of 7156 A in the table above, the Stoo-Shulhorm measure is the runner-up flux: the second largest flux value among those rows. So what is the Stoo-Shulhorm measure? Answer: 180.9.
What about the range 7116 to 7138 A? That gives 181.8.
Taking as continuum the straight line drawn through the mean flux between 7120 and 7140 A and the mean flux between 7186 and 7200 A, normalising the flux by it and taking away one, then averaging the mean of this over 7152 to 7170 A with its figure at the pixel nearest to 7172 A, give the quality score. -0.013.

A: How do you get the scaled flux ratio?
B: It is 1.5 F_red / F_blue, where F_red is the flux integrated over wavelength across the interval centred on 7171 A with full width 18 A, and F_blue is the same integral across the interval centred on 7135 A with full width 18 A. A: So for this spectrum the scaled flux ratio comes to 1.47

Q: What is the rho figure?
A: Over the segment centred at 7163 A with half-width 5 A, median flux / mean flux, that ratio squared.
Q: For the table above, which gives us 1.00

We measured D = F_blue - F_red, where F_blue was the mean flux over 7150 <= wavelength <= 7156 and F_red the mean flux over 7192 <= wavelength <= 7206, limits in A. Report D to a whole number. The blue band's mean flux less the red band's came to -2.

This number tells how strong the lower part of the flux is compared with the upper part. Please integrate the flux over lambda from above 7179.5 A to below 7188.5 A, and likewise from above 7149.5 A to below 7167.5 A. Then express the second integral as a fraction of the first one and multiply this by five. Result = 9.9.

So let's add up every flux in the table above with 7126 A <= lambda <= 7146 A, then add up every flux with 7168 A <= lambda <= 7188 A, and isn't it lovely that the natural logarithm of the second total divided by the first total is -0.0086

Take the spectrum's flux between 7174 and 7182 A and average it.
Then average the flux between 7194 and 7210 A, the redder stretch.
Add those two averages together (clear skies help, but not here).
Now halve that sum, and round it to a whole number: 178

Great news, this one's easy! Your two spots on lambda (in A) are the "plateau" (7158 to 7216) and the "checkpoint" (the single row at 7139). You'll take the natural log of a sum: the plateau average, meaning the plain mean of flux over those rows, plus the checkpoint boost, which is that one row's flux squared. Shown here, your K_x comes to 10.42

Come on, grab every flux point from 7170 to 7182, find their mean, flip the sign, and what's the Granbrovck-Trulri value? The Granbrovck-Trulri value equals -178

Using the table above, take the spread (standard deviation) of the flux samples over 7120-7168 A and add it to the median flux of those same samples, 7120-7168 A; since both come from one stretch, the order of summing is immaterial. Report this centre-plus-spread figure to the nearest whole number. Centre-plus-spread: 181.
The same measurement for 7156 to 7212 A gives 181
